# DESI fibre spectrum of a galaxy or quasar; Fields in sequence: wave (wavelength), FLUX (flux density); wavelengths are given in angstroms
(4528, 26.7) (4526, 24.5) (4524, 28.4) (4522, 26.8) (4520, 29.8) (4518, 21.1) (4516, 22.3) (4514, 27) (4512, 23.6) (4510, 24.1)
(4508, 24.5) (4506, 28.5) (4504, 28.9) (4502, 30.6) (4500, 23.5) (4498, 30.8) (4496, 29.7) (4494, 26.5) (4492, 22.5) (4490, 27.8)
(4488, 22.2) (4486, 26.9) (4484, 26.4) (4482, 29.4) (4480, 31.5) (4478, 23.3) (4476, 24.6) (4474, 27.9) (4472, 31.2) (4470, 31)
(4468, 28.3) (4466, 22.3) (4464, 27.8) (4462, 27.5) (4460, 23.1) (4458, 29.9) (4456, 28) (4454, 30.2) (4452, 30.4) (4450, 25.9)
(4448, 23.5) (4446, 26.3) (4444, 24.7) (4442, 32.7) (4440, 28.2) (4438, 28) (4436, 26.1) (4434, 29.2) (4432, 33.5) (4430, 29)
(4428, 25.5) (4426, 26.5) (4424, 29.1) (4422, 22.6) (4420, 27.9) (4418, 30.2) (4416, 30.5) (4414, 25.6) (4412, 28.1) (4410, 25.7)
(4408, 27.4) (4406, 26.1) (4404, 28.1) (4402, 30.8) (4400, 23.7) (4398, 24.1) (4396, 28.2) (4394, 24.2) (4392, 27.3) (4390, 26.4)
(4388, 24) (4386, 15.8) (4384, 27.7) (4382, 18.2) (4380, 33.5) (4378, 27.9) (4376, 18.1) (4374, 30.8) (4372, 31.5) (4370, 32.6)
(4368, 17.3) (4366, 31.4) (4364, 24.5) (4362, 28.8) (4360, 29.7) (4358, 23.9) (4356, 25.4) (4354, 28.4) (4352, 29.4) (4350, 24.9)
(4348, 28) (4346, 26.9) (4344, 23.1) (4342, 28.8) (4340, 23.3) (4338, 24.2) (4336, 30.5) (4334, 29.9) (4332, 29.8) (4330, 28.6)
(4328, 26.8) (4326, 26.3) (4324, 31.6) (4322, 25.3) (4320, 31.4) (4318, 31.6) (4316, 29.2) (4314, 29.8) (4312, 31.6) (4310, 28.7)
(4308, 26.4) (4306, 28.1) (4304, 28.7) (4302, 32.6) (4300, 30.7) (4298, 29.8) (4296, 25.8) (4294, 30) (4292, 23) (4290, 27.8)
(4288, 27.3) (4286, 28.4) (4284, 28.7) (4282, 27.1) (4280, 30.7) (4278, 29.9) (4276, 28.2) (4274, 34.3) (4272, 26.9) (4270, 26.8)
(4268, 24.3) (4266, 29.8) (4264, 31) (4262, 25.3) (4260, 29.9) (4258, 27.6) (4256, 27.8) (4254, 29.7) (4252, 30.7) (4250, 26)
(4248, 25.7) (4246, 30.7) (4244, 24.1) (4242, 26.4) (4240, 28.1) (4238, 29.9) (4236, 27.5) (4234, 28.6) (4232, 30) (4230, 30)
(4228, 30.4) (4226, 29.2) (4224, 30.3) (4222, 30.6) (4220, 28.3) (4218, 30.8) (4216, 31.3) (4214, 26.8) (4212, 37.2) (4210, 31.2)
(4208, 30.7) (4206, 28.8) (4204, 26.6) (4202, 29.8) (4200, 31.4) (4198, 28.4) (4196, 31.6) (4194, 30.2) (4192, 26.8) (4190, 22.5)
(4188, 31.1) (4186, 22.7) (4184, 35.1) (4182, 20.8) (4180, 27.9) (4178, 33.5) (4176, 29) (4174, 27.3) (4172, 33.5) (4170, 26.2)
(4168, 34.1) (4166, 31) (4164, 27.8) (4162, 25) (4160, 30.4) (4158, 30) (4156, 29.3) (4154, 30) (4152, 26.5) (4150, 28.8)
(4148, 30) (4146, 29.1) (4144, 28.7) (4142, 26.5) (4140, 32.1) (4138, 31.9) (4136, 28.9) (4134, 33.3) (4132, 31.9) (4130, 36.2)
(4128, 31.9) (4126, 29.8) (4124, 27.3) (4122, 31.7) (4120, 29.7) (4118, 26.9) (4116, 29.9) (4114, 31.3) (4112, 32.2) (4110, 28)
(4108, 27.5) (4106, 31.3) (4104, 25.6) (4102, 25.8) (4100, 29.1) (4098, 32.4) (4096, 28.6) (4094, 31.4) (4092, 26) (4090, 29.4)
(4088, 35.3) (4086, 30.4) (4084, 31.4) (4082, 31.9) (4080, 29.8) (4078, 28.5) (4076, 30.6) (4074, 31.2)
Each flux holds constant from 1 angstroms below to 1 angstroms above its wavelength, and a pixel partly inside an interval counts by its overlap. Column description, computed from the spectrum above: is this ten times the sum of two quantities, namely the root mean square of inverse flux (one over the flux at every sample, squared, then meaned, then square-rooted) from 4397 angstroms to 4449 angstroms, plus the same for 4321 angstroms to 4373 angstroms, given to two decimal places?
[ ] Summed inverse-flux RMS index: 0.75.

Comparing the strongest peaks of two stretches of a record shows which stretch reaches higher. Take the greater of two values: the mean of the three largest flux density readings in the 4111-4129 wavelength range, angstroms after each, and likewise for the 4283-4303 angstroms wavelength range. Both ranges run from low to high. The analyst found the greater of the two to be 31.9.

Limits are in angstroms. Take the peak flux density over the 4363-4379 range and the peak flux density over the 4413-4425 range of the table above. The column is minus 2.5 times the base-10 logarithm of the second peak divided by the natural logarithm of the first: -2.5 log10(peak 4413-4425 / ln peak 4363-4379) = -2.36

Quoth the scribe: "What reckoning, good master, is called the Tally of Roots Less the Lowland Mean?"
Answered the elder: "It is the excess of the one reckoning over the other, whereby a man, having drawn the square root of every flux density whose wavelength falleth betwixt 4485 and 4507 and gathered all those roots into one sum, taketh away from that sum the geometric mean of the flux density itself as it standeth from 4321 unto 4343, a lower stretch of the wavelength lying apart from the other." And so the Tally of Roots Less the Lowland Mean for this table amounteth 29.5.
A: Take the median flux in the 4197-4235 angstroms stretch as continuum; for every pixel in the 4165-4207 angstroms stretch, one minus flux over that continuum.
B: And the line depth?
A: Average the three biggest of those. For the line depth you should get 0.267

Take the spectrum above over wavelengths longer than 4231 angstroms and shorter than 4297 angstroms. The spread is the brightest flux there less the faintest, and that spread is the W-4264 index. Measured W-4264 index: 11.3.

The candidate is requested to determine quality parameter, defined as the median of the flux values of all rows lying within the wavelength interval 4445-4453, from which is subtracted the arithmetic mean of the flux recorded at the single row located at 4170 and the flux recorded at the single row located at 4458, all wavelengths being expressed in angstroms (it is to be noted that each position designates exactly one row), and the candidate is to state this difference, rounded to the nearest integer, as -2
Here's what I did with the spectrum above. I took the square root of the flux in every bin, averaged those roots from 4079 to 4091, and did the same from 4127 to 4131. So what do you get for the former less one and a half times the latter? -3.2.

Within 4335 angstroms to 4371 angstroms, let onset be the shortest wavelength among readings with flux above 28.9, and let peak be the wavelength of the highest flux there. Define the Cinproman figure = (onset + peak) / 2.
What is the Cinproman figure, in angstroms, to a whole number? 4353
